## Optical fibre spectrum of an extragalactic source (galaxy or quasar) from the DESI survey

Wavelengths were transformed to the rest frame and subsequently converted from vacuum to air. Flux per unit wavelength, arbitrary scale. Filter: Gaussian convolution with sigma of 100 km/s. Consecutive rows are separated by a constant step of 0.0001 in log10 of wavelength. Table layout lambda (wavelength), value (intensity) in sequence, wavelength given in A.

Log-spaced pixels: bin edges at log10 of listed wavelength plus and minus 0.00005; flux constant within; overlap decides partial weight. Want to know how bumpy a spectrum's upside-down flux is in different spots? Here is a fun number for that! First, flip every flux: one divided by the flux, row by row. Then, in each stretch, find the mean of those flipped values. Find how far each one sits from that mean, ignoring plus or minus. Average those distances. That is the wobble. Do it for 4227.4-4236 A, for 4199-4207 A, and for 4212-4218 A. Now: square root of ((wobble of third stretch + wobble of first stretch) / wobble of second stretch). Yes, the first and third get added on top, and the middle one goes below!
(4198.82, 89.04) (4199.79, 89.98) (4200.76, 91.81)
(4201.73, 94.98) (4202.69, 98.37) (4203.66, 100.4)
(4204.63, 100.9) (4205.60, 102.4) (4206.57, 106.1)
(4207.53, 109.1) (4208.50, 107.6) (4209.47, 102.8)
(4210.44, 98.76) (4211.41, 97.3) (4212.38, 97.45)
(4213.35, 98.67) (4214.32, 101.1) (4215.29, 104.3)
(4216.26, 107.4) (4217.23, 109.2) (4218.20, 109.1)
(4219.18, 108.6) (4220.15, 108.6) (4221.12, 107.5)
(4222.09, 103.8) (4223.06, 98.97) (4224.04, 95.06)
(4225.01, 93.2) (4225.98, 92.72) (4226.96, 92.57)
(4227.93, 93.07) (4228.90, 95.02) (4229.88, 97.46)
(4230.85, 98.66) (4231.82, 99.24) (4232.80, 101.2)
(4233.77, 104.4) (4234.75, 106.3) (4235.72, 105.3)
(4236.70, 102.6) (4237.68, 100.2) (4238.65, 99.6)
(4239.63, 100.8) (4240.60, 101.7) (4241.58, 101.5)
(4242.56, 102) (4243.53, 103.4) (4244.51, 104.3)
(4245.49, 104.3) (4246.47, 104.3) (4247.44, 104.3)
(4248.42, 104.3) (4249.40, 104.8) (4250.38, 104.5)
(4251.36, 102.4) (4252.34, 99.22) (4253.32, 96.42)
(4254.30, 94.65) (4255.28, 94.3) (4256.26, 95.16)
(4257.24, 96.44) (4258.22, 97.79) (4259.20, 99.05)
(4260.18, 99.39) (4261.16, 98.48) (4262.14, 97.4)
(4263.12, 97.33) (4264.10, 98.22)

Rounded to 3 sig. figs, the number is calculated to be 1.26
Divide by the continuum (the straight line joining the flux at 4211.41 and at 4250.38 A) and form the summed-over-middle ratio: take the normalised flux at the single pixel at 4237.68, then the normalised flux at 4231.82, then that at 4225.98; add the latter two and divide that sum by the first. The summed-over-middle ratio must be 1.95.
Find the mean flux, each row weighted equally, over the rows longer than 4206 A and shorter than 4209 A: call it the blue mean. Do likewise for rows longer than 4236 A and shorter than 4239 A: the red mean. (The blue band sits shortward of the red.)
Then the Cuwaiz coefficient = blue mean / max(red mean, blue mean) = 1.00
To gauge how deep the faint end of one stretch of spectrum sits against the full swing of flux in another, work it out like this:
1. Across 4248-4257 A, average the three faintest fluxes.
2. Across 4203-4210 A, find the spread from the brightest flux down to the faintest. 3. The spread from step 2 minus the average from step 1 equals -86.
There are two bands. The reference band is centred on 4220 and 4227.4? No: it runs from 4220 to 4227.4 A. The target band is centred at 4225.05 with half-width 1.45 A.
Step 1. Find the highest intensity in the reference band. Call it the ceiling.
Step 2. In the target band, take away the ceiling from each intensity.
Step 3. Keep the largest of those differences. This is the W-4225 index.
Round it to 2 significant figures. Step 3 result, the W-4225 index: -14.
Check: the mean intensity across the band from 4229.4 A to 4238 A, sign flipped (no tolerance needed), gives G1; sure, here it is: -102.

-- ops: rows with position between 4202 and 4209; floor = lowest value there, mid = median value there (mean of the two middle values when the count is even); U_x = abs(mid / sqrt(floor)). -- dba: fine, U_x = 10.3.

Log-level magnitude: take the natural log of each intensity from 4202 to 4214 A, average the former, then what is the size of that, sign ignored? 4.62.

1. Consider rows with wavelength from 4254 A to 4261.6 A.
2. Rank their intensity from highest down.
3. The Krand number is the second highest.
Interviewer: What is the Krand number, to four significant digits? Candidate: 99.05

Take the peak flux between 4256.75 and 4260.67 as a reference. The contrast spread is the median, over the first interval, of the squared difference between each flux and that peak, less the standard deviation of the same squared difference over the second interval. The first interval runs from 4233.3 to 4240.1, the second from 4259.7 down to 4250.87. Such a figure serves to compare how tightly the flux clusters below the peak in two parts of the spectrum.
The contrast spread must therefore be 1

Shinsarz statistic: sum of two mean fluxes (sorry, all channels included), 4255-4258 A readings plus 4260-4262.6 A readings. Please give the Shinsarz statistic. 194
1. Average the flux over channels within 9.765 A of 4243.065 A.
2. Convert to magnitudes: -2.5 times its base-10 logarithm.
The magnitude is -5.03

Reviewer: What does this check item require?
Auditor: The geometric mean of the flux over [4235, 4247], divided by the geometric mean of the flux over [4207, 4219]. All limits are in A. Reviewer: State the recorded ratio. 0.99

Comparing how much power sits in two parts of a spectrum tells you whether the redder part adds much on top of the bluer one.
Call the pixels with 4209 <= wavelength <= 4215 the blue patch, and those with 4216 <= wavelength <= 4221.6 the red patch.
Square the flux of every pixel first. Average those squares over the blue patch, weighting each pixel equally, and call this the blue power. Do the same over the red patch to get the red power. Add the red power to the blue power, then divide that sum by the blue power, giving 2.19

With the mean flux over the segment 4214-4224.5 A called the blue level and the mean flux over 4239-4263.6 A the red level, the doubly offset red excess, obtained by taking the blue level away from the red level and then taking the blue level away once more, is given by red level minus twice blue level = -109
